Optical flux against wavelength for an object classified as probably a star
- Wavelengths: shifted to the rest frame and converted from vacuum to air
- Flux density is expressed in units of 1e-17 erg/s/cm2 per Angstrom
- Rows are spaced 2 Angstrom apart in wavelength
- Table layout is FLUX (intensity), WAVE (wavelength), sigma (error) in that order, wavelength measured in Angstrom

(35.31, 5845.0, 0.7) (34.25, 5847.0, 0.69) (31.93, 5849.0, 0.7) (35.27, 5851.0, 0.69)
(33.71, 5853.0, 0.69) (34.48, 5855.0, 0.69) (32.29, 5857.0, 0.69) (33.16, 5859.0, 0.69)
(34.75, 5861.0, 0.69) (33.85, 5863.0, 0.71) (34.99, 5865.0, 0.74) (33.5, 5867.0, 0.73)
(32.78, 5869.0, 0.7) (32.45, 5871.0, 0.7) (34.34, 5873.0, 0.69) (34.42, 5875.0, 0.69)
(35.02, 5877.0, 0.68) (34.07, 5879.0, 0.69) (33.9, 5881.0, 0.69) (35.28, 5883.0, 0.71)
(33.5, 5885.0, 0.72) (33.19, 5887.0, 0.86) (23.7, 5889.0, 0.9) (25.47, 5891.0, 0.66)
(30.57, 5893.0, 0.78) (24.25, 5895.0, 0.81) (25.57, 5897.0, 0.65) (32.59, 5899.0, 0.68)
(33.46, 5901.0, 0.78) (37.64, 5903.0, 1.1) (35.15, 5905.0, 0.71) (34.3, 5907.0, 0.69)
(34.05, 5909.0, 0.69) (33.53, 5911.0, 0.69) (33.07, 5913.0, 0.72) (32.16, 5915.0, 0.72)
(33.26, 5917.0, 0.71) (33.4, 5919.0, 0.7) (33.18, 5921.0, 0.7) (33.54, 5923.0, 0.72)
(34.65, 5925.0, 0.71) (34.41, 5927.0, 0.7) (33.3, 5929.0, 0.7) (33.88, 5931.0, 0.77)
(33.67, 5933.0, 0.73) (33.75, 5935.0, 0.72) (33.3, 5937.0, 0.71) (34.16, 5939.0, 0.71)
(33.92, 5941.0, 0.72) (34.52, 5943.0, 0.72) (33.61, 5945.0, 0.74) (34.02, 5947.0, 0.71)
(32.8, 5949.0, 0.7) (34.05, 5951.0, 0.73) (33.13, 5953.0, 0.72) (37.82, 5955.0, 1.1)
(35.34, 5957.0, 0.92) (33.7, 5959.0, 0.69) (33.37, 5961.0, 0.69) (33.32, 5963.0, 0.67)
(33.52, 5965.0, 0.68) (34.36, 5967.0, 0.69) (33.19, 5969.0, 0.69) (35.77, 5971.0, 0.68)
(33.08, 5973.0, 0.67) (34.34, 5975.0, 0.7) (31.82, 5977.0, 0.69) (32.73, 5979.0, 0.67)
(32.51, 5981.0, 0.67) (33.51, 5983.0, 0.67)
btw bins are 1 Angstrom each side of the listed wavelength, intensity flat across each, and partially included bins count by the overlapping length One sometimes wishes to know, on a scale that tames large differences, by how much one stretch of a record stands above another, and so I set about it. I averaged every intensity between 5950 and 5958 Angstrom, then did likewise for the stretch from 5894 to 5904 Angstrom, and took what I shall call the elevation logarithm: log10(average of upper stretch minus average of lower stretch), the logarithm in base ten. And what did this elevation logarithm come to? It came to 0.6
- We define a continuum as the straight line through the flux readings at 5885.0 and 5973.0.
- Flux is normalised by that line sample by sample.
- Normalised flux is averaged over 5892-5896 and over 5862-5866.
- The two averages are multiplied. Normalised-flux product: 0.84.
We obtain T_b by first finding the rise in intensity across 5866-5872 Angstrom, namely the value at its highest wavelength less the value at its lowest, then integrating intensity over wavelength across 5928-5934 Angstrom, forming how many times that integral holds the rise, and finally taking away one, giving -193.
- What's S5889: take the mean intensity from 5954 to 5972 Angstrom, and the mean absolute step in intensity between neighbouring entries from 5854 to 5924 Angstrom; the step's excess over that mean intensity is -32.7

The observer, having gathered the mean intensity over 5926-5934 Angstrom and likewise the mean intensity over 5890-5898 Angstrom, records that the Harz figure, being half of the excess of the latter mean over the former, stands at -3.7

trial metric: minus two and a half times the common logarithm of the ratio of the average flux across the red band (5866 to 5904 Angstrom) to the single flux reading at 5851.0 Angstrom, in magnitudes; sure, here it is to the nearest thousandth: 0.110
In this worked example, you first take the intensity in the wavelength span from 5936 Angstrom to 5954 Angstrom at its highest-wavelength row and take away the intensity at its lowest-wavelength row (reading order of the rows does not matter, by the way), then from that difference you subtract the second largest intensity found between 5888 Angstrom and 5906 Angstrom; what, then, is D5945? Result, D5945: -35.3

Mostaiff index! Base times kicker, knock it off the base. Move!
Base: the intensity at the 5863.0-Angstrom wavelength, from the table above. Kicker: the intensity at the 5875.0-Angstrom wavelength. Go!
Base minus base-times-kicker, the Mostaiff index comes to -1131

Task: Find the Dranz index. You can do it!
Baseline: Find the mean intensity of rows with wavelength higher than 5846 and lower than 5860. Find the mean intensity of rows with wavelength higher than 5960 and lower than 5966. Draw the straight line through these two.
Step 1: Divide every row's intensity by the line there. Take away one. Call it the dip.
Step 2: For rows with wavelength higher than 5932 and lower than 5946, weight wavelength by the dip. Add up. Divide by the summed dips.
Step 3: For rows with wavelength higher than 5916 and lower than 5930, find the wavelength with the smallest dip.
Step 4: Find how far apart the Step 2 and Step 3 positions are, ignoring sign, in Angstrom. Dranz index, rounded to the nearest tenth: 19.5 Angstrom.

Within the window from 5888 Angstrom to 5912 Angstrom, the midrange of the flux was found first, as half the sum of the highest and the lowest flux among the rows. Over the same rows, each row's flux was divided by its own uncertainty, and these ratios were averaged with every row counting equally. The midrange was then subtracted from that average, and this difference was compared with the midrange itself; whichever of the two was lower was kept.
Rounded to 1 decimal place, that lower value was 10.6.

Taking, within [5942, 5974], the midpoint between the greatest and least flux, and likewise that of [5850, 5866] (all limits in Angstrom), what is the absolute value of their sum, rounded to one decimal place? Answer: 69.1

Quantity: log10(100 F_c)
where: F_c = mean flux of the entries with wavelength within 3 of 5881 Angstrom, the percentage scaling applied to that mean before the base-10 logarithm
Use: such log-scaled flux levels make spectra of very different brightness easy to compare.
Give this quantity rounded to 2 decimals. 3.54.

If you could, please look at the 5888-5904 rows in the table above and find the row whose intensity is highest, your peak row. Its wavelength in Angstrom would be 5903.0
